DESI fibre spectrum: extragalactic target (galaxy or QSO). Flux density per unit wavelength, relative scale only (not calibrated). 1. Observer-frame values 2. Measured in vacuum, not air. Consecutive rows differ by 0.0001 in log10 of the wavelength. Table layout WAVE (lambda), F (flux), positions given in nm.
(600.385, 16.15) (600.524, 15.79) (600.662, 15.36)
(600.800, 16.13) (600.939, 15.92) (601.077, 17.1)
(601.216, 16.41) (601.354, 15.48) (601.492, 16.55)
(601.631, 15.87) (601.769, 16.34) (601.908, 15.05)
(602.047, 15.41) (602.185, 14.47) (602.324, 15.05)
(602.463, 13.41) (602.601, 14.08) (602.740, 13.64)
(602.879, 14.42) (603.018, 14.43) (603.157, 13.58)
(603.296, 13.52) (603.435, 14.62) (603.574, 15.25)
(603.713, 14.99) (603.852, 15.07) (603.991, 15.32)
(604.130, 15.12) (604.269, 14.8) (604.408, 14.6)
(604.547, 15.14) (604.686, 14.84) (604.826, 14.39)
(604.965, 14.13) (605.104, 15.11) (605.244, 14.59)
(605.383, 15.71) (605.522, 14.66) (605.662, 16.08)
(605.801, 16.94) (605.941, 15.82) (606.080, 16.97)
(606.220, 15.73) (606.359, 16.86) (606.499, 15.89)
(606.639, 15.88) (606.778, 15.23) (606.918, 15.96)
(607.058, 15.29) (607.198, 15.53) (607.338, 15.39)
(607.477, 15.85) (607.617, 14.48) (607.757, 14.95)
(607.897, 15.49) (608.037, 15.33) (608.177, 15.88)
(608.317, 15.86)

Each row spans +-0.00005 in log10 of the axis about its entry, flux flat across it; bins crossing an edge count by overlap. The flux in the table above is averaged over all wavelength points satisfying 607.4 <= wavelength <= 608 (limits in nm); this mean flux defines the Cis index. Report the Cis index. 15.2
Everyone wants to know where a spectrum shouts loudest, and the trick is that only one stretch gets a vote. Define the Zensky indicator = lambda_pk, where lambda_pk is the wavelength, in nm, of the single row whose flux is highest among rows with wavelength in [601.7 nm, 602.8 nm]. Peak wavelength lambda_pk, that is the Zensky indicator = 601.769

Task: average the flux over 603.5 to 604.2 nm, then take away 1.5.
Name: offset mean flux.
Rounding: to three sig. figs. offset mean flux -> 13.7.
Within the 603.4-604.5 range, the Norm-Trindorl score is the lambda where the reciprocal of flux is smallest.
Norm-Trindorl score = 603.991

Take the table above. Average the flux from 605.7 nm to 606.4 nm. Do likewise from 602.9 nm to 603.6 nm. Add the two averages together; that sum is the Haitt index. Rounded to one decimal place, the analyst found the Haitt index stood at 30.7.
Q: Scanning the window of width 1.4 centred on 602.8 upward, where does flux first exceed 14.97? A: 602.324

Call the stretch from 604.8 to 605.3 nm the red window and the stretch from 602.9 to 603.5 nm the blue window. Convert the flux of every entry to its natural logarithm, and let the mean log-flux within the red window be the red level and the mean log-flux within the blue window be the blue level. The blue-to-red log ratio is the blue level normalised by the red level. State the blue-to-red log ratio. 0.99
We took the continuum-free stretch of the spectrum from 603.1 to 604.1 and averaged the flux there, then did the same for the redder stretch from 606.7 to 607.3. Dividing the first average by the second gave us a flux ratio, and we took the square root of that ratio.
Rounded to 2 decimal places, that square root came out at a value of 0.97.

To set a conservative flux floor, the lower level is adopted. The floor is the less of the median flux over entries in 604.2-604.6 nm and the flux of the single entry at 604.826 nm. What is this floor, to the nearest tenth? 14.4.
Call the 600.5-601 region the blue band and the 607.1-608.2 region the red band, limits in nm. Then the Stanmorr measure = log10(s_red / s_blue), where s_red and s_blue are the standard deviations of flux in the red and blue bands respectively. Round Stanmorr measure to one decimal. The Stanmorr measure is 0.2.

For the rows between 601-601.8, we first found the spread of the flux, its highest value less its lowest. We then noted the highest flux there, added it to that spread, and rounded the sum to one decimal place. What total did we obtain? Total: 18.7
